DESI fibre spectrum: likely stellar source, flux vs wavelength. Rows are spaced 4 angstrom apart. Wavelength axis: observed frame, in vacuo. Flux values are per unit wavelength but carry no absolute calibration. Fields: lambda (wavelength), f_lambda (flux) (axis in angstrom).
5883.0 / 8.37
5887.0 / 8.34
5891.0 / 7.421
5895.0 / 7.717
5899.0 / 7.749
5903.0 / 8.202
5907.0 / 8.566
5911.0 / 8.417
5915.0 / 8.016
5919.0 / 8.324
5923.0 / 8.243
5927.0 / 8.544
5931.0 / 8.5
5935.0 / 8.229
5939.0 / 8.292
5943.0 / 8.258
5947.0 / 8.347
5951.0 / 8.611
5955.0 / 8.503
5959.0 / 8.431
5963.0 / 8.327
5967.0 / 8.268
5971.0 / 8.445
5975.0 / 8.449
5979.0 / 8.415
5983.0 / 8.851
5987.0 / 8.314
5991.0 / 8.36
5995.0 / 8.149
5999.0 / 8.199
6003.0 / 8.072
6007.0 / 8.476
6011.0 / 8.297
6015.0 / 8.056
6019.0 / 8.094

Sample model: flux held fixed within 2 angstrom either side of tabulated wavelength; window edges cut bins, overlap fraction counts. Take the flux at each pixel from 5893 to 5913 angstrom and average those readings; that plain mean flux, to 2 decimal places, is 8.13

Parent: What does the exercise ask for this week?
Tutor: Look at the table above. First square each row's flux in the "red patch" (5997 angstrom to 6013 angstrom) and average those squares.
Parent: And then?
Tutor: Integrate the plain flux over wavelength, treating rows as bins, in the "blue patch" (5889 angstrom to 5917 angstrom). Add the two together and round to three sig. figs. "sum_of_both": 293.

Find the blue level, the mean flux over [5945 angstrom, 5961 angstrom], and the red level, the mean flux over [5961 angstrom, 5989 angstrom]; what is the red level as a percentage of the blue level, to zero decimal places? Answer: 100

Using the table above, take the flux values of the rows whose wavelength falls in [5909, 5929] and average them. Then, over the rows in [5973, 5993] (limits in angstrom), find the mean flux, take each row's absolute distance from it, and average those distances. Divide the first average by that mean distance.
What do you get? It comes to 56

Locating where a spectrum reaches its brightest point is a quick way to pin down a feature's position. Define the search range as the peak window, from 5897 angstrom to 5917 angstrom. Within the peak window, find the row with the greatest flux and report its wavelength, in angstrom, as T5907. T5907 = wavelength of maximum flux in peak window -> 5907.0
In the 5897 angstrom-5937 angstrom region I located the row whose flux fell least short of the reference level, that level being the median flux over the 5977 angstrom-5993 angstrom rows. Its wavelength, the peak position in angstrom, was 5907.0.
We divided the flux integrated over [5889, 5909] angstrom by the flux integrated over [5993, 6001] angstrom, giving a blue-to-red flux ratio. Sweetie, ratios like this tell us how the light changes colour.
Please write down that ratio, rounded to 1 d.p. 2.4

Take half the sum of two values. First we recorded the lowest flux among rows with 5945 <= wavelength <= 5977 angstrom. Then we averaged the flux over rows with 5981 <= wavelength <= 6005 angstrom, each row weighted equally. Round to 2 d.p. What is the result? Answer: 8.30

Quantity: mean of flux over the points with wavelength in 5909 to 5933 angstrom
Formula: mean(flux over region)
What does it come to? 8.34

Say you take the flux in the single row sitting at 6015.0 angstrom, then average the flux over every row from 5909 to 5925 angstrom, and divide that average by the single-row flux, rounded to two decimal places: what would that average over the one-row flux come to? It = 1.02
